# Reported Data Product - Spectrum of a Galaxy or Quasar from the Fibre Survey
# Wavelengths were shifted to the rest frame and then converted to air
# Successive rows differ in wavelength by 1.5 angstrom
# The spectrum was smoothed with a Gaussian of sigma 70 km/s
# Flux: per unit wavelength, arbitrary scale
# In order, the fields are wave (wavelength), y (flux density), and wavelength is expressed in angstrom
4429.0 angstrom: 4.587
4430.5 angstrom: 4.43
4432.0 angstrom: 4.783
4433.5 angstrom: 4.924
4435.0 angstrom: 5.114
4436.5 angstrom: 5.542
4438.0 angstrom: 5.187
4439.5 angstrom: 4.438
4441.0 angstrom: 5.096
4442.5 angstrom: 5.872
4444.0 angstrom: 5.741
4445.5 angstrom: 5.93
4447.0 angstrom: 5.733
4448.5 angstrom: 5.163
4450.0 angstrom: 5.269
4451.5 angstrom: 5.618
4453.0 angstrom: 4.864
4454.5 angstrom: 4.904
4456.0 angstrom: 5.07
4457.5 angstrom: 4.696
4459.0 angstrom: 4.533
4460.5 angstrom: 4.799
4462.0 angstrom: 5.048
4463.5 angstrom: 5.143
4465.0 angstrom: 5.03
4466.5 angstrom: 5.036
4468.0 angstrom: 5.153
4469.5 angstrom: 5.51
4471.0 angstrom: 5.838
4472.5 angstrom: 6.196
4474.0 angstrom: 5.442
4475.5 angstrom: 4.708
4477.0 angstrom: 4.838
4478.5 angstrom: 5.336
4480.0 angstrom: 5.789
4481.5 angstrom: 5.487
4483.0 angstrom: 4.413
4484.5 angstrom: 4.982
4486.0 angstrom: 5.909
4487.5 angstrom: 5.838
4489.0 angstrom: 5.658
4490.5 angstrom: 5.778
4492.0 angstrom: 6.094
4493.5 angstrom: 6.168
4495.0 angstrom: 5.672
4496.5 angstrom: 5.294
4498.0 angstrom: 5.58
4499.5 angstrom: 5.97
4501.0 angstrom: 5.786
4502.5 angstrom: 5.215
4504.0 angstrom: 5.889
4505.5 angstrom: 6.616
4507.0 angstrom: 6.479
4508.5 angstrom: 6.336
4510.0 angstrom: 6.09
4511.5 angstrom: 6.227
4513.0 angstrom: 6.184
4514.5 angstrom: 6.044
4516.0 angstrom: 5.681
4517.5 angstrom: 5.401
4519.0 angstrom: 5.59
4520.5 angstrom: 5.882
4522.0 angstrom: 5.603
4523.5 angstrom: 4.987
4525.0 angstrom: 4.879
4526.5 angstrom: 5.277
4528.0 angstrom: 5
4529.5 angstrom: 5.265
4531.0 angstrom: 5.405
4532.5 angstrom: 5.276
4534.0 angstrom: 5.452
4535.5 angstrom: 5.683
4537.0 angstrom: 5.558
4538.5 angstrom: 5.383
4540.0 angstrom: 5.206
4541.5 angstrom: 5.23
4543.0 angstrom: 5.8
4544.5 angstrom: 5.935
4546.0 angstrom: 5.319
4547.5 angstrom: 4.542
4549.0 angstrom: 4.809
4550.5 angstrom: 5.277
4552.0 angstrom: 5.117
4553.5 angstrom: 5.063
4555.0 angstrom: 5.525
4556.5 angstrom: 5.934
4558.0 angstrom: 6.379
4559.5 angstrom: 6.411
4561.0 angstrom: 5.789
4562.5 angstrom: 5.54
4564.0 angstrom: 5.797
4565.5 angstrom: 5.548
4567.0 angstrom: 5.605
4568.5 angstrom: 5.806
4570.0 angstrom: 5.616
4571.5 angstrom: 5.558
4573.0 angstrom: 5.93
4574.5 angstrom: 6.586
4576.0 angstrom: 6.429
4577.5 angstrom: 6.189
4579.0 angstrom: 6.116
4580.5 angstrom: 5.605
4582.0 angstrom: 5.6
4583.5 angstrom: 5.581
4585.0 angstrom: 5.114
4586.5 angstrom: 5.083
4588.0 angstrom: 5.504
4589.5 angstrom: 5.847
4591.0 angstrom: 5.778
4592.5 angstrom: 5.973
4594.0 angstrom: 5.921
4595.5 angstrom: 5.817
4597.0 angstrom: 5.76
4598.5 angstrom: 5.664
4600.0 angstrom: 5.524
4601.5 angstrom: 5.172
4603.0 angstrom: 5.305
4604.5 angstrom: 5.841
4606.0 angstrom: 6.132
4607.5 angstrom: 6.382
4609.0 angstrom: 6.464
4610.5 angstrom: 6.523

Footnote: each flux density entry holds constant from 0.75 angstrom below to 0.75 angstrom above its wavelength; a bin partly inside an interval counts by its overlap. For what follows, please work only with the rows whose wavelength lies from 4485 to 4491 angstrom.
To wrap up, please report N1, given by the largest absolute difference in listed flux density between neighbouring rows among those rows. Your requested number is 0.18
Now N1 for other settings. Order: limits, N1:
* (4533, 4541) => 0.23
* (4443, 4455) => 0.75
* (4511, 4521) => 0.36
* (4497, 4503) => 0.57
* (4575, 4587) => 0.51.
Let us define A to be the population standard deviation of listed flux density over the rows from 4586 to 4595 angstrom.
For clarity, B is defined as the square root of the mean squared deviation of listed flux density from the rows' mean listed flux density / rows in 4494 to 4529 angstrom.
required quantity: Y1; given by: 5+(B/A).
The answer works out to 6.54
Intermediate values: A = 0.31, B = 0.47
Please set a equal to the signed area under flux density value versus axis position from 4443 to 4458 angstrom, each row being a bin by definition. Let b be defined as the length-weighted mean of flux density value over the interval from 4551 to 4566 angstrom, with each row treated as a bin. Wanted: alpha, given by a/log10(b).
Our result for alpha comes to 105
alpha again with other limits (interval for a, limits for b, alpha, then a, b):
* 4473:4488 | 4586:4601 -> 105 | 79.20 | 5.69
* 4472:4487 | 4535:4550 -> 109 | 79.56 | 5.34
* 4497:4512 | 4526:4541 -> 124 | 90.05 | 5.35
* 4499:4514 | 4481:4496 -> 122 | 91.21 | 5.60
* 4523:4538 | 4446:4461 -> 112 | 79.27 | 5.08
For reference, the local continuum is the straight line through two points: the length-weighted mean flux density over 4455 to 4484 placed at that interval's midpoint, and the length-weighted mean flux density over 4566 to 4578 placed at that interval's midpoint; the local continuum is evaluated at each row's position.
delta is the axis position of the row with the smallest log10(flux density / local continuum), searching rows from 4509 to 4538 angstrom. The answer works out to 4525.0 angstrom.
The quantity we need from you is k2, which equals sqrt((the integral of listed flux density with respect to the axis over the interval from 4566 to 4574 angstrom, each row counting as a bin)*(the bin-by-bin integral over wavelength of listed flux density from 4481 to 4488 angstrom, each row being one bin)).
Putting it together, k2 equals 41.2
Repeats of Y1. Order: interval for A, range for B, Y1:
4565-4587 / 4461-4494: 6.17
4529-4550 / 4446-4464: 5.97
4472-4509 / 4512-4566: 5.78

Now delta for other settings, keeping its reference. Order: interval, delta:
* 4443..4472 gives 4459.0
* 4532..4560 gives 4547.5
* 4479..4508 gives 4483.0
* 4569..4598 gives 4586.5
